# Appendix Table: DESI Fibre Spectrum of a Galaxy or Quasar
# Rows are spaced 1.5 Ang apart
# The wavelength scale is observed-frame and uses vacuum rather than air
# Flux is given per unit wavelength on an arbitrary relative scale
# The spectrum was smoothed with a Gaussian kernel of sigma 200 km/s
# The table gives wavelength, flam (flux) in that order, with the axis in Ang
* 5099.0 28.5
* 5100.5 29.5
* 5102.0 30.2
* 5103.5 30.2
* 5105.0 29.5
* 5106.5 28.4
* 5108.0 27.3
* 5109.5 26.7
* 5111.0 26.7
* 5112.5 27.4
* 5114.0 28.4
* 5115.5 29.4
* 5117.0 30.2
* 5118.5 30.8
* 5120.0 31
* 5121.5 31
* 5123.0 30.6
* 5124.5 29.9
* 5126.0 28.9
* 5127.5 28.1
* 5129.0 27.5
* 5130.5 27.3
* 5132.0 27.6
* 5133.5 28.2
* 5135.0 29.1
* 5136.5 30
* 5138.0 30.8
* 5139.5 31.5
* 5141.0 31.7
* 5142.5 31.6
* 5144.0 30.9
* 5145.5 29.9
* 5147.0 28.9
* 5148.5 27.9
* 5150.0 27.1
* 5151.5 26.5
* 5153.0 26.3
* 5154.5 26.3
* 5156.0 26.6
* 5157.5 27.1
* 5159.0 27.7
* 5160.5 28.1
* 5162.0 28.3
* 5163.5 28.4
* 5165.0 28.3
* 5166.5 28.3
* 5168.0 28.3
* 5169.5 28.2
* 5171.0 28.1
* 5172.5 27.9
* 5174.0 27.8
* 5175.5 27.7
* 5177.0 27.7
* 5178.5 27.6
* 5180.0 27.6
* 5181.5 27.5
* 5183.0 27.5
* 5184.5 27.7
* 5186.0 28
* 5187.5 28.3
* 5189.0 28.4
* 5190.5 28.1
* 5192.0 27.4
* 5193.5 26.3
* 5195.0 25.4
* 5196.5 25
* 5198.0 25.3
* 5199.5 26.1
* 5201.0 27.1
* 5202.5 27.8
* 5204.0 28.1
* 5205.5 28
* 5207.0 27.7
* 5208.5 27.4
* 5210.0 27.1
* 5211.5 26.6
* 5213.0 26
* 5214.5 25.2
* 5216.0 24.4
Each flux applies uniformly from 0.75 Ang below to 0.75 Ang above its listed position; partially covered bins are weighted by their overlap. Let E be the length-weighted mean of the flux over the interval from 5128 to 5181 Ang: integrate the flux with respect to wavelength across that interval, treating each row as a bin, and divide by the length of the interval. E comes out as 28.4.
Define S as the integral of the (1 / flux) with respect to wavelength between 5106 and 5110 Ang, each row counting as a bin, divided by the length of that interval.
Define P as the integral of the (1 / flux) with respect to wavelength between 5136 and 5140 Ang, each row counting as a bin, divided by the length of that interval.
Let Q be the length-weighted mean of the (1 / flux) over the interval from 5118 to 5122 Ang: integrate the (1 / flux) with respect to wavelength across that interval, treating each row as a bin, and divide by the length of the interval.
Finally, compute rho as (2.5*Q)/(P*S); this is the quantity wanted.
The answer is 68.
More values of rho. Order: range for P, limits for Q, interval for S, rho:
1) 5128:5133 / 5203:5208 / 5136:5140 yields 76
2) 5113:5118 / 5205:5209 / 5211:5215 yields 69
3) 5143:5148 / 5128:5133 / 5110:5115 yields 75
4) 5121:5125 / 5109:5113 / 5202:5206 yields 79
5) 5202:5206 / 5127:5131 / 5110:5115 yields 70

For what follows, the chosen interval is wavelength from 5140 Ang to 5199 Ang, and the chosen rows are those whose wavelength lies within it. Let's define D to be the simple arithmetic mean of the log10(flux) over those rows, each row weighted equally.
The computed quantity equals 1.444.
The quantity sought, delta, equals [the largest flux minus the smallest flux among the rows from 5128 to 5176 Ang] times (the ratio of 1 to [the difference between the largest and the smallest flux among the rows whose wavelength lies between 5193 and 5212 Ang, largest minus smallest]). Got 1.74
